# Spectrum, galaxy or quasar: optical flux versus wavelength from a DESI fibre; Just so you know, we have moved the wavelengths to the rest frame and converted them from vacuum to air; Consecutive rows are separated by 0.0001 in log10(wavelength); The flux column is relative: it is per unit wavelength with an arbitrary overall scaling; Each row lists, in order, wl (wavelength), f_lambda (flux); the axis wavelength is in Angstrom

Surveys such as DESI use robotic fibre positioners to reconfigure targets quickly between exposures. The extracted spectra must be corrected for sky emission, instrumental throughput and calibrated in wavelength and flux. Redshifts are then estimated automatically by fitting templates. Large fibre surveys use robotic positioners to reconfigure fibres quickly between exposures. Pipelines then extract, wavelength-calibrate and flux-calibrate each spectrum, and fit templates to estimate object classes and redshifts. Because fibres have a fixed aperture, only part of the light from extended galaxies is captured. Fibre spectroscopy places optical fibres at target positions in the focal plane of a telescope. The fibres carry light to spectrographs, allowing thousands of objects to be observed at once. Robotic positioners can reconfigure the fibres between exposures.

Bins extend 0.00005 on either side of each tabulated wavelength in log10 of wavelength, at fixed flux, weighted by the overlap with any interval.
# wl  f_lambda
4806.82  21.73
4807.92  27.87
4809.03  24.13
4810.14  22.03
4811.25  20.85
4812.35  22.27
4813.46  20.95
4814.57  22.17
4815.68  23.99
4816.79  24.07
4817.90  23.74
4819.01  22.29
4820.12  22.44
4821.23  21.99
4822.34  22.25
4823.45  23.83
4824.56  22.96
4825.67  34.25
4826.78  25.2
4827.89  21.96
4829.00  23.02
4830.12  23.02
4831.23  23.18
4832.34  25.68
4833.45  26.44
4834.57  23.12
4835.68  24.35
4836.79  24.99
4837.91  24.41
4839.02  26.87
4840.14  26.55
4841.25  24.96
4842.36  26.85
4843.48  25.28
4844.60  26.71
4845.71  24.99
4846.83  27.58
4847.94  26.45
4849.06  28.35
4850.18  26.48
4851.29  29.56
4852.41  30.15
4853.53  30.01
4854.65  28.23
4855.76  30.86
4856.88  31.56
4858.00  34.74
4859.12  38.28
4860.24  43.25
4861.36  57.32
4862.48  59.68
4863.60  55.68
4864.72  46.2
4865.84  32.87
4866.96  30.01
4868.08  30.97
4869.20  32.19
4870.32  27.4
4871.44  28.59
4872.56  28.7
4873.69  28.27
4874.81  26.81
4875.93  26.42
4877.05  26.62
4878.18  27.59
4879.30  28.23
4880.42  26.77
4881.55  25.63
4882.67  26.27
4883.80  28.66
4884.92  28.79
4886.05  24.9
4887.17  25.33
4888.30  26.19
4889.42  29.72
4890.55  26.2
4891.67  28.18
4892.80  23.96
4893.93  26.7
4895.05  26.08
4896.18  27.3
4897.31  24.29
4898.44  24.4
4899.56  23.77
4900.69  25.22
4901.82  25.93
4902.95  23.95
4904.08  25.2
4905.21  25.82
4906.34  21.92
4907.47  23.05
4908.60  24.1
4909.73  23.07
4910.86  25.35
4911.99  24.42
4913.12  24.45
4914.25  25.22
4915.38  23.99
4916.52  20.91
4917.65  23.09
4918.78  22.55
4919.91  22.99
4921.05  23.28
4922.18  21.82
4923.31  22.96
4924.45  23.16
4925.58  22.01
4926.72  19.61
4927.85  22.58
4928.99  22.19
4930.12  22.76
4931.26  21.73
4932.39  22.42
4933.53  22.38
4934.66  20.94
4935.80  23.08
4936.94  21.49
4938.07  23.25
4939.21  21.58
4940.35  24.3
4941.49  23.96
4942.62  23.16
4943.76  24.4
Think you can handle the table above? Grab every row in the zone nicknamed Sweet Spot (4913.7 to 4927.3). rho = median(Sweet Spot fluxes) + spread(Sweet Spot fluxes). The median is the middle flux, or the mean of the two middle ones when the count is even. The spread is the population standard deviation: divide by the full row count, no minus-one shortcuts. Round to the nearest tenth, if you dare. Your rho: 24.4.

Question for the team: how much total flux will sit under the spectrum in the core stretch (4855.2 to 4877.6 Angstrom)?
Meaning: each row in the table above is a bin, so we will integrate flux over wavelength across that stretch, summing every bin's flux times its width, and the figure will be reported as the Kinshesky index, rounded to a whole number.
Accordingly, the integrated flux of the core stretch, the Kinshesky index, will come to 803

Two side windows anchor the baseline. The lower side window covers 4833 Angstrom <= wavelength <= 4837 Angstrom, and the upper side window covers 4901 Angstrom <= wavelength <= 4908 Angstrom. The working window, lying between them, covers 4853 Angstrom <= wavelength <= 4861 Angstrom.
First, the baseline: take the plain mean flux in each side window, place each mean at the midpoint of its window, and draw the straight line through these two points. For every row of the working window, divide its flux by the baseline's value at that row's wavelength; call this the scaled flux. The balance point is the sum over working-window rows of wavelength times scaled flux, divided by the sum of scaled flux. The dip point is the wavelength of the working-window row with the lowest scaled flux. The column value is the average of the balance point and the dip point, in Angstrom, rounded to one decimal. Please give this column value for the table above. 4855.9 Angstrom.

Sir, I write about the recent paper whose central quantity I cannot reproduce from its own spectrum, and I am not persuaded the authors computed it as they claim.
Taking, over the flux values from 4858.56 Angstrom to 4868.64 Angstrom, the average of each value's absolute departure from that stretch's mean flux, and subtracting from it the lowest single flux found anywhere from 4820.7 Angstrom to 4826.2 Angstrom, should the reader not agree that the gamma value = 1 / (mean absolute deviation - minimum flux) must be -0.0814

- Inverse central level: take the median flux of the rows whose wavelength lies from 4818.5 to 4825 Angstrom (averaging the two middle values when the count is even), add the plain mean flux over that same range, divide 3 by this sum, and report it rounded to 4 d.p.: 0.0667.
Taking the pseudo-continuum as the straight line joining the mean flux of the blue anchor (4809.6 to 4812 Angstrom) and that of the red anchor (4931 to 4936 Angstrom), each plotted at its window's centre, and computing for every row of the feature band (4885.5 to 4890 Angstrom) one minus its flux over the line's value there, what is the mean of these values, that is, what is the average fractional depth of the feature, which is -0.21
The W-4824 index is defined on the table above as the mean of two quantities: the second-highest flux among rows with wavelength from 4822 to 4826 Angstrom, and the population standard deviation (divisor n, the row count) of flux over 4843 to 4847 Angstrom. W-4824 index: 12.4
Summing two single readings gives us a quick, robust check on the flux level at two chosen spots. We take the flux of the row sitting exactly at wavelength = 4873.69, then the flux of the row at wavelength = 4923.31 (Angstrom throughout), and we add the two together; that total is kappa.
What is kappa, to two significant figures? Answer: 51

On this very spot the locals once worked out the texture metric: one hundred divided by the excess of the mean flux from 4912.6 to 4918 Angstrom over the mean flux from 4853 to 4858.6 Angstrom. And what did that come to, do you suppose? -13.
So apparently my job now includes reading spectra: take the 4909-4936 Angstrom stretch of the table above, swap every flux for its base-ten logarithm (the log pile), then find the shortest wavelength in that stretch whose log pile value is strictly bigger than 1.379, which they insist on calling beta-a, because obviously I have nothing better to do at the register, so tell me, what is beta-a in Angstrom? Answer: 4910.86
